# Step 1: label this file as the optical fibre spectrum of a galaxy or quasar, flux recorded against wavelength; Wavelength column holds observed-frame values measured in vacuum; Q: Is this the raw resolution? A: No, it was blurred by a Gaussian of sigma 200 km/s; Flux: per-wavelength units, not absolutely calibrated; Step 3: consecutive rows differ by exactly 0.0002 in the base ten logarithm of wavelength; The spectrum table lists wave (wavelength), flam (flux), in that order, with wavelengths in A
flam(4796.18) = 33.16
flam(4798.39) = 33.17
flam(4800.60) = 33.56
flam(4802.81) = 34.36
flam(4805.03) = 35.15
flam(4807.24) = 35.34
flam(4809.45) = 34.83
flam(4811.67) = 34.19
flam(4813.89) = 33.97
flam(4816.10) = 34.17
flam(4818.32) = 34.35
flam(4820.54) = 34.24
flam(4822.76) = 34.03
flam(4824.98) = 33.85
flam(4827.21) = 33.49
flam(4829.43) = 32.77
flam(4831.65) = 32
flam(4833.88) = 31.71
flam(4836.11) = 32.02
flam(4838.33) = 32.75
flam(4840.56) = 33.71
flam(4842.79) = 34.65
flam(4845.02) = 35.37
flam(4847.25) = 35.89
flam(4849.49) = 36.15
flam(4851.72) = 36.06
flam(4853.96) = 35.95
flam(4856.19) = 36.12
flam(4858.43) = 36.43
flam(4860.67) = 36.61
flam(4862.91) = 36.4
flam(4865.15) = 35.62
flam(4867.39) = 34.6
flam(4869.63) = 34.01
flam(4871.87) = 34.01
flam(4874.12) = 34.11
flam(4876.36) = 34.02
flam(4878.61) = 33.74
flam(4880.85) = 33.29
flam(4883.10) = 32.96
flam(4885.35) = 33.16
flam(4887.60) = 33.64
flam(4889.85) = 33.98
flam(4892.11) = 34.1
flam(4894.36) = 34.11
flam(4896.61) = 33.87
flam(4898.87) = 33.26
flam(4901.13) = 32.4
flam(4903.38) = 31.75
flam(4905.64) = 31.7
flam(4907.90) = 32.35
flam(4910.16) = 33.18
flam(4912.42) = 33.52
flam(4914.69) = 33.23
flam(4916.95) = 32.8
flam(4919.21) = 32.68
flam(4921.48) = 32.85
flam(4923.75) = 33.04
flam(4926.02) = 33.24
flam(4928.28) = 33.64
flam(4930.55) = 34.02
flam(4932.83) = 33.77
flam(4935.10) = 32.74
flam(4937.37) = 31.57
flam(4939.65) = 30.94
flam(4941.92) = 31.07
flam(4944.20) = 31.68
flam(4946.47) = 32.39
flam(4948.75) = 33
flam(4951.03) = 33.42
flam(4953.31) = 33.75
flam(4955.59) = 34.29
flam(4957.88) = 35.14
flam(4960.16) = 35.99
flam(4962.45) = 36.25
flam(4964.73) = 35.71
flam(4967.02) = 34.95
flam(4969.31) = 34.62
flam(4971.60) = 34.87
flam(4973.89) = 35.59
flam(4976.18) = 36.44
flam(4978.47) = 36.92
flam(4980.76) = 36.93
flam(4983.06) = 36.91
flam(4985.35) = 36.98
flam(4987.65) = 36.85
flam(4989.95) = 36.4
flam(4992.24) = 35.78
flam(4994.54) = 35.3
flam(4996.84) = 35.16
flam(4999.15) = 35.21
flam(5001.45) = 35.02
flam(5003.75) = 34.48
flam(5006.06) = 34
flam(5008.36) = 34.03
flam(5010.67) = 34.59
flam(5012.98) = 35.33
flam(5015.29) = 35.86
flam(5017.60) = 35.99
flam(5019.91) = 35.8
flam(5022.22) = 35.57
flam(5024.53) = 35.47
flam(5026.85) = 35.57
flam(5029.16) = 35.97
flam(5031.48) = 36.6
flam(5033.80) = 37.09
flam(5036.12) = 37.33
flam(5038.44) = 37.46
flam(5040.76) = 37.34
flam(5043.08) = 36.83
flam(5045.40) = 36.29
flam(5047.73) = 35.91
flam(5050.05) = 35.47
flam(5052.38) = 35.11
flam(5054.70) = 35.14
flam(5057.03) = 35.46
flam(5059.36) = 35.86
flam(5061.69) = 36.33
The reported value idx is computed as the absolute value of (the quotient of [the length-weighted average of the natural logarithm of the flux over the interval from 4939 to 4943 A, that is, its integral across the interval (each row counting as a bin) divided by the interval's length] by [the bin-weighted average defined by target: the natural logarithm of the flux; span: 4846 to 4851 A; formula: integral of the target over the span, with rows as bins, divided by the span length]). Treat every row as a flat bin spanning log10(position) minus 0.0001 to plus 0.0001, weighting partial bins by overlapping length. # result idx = 0.96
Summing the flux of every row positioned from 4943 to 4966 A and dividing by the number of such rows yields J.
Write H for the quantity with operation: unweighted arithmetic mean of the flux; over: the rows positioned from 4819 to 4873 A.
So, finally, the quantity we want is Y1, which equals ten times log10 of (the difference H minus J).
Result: -4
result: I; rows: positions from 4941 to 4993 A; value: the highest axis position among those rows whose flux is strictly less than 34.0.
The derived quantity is 4953.31 A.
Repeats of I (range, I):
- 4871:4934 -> 4932.83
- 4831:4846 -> 4840.56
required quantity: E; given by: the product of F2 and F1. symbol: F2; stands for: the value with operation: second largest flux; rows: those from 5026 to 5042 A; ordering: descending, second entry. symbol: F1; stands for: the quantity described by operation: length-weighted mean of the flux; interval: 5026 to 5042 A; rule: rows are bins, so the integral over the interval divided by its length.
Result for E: 1374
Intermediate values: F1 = 36.8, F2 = 37.34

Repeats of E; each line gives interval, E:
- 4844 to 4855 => 1293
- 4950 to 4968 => 1257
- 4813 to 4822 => 1171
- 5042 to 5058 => 1297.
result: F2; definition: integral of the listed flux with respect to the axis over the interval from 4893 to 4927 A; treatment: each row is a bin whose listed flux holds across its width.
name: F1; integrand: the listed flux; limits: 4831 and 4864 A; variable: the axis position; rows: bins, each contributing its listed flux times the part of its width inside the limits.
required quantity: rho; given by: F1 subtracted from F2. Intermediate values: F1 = 1149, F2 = 1120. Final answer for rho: -29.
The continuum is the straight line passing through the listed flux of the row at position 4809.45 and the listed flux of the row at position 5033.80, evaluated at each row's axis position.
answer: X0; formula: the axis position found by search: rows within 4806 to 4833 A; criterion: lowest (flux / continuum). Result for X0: 4831.65 A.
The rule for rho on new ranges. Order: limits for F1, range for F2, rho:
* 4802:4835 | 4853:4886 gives 29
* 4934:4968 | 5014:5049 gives 132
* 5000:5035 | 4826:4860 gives -72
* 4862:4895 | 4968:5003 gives 132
